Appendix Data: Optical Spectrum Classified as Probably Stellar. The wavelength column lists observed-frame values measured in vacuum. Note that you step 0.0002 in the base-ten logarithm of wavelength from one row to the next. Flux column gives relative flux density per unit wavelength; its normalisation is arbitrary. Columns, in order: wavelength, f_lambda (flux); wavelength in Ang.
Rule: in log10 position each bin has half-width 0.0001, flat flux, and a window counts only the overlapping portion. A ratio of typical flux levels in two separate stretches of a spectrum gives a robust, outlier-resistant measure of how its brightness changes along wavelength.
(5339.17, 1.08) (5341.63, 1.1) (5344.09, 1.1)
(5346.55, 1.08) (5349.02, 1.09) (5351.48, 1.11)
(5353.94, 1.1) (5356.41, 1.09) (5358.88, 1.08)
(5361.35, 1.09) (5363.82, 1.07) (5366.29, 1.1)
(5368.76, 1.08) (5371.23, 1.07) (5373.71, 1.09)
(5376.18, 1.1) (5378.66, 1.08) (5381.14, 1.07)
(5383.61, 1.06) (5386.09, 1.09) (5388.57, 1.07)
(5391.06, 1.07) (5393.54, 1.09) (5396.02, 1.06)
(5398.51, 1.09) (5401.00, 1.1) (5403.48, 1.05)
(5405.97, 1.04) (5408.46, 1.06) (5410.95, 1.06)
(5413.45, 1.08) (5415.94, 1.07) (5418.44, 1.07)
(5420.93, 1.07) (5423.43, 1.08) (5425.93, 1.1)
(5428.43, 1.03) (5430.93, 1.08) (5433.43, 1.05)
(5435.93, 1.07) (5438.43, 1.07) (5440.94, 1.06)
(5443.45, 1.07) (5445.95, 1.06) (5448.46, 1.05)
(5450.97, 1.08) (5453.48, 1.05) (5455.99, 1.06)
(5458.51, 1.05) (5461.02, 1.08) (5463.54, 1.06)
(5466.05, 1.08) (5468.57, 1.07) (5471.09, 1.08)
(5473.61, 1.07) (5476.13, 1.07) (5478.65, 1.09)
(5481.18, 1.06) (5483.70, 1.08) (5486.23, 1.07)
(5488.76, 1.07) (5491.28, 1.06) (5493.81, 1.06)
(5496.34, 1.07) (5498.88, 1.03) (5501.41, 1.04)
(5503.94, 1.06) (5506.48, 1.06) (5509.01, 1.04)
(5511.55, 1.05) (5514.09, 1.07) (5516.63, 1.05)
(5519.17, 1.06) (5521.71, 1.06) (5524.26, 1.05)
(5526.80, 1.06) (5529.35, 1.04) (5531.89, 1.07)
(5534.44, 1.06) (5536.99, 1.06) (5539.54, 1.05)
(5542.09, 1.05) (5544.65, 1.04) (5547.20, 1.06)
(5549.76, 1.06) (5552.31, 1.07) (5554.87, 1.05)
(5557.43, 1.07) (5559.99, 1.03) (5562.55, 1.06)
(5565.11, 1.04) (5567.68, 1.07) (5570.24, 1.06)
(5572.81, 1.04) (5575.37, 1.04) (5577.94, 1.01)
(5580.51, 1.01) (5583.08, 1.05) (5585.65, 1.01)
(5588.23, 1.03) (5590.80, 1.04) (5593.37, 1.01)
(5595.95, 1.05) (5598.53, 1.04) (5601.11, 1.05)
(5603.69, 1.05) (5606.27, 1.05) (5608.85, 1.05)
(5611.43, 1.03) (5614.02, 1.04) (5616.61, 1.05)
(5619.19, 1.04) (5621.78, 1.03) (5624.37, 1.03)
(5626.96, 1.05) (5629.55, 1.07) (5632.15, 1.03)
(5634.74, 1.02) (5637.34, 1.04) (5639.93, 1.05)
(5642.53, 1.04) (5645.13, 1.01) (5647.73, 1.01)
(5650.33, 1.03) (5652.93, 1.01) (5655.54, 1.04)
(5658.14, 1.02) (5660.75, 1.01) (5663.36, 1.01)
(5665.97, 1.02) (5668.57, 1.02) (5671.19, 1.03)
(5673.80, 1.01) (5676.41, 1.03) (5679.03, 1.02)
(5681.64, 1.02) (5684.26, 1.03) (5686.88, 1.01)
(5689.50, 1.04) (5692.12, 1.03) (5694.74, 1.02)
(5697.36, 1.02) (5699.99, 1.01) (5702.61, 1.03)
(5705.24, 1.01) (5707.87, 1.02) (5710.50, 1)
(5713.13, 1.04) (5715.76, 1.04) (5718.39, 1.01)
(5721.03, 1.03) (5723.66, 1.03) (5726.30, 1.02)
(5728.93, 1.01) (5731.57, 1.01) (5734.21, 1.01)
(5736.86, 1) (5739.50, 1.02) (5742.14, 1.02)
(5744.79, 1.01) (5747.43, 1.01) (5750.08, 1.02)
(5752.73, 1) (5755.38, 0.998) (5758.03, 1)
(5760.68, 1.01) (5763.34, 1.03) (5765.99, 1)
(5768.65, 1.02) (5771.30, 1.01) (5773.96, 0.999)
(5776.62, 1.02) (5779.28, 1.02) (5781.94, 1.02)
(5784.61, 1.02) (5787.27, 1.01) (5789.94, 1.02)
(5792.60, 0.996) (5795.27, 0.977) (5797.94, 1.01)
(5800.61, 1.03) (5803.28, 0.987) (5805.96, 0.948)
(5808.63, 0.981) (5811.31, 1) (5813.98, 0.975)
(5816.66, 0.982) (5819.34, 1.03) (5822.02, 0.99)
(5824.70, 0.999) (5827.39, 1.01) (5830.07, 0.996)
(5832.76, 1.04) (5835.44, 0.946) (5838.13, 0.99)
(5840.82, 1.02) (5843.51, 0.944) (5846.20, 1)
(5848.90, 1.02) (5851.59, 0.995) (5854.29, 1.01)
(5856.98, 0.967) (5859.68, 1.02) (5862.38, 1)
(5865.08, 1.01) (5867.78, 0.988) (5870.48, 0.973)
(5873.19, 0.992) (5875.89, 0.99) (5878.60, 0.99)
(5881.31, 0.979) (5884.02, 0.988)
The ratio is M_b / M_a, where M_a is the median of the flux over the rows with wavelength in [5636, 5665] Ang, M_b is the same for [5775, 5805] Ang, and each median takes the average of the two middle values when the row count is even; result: 1.00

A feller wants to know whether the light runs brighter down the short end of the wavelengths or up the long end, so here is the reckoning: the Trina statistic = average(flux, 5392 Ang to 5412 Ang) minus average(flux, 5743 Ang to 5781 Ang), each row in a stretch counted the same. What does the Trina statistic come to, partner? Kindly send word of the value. 0.058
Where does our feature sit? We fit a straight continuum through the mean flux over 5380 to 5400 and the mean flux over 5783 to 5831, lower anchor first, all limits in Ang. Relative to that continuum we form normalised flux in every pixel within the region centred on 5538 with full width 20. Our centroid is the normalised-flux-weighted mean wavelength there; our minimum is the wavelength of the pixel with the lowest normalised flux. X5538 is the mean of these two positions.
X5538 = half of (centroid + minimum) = 5533.8 Ang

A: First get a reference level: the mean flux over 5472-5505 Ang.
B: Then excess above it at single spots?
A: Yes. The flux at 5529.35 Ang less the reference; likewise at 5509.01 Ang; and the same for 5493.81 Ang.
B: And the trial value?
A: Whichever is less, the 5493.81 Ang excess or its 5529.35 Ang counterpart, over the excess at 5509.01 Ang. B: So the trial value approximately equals 1.0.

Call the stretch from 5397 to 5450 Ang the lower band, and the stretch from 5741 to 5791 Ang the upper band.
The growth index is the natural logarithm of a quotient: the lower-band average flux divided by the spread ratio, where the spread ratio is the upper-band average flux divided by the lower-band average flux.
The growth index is 0.118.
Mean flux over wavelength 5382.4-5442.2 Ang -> 1.07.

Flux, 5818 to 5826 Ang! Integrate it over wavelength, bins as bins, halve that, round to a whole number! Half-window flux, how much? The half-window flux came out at 4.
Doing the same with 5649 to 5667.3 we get 9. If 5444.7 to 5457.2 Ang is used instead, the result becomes 7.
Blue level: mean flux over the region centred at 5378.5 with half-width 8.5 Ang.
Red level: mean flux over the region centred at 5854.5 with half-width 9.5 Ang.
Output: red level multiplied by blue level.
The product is 1.08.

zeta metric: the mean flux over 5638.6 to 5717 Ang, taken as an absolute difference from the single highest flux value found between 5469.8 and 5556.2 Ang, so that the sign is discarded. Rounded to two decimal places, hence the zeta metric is 0.07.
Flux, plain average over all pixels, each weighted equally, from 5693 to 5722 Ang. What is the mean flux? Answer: 1.02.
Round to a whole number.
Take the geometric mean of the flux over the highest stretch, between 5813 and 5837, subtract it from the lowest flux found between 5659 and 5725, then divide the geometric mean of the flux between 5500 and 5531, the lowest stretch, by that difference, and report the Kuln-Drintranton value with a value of 269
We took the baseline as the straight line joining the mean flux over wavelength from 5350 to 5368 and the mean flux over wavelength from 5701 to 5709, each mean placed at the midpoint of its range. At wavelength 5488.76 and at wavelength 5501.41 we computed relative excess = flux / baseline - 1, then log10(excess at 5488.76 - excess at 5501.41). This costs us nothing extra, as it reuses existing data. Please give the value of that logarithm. -1.59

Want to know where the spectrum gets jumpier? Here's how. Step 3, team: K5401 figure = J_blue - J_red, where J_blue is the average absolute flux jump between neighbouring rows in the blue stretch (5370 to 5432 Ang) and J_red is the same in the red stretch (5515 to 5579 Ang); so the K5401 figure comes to 0.0046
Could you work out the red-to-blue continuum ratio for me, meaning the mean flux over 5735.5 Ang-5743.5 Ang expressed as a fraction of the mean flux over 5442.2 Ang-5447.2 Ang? 0.95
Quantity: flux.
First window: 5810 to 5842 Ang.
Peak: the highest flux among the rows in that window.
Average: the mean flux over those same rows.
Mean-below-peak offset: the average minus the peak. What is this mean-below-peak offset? -0.042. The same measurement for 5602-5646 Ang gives -0.030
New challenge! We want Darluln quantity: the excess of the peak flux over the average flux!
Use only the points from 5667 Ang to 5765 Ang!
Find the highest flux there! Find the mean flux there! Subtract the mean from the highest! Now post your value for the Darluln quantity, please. 0.022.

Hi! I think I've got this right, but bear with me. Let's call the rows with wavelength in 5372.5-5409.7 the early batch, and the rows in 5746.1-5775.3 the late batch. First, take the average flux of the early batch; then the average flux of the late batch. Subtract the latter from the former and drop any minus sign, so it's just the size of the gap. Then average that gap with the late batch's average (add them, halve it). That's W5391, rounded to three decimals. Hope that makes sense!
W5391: 0.537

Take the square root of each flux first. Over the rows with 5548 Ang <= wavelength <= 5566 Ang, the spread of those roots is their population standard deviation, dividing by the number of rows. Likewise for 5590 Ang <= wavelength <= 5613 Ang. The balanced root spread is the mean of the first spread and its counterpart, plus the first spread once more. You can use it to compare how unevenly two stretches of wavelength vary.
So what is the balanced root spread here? 0.0134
